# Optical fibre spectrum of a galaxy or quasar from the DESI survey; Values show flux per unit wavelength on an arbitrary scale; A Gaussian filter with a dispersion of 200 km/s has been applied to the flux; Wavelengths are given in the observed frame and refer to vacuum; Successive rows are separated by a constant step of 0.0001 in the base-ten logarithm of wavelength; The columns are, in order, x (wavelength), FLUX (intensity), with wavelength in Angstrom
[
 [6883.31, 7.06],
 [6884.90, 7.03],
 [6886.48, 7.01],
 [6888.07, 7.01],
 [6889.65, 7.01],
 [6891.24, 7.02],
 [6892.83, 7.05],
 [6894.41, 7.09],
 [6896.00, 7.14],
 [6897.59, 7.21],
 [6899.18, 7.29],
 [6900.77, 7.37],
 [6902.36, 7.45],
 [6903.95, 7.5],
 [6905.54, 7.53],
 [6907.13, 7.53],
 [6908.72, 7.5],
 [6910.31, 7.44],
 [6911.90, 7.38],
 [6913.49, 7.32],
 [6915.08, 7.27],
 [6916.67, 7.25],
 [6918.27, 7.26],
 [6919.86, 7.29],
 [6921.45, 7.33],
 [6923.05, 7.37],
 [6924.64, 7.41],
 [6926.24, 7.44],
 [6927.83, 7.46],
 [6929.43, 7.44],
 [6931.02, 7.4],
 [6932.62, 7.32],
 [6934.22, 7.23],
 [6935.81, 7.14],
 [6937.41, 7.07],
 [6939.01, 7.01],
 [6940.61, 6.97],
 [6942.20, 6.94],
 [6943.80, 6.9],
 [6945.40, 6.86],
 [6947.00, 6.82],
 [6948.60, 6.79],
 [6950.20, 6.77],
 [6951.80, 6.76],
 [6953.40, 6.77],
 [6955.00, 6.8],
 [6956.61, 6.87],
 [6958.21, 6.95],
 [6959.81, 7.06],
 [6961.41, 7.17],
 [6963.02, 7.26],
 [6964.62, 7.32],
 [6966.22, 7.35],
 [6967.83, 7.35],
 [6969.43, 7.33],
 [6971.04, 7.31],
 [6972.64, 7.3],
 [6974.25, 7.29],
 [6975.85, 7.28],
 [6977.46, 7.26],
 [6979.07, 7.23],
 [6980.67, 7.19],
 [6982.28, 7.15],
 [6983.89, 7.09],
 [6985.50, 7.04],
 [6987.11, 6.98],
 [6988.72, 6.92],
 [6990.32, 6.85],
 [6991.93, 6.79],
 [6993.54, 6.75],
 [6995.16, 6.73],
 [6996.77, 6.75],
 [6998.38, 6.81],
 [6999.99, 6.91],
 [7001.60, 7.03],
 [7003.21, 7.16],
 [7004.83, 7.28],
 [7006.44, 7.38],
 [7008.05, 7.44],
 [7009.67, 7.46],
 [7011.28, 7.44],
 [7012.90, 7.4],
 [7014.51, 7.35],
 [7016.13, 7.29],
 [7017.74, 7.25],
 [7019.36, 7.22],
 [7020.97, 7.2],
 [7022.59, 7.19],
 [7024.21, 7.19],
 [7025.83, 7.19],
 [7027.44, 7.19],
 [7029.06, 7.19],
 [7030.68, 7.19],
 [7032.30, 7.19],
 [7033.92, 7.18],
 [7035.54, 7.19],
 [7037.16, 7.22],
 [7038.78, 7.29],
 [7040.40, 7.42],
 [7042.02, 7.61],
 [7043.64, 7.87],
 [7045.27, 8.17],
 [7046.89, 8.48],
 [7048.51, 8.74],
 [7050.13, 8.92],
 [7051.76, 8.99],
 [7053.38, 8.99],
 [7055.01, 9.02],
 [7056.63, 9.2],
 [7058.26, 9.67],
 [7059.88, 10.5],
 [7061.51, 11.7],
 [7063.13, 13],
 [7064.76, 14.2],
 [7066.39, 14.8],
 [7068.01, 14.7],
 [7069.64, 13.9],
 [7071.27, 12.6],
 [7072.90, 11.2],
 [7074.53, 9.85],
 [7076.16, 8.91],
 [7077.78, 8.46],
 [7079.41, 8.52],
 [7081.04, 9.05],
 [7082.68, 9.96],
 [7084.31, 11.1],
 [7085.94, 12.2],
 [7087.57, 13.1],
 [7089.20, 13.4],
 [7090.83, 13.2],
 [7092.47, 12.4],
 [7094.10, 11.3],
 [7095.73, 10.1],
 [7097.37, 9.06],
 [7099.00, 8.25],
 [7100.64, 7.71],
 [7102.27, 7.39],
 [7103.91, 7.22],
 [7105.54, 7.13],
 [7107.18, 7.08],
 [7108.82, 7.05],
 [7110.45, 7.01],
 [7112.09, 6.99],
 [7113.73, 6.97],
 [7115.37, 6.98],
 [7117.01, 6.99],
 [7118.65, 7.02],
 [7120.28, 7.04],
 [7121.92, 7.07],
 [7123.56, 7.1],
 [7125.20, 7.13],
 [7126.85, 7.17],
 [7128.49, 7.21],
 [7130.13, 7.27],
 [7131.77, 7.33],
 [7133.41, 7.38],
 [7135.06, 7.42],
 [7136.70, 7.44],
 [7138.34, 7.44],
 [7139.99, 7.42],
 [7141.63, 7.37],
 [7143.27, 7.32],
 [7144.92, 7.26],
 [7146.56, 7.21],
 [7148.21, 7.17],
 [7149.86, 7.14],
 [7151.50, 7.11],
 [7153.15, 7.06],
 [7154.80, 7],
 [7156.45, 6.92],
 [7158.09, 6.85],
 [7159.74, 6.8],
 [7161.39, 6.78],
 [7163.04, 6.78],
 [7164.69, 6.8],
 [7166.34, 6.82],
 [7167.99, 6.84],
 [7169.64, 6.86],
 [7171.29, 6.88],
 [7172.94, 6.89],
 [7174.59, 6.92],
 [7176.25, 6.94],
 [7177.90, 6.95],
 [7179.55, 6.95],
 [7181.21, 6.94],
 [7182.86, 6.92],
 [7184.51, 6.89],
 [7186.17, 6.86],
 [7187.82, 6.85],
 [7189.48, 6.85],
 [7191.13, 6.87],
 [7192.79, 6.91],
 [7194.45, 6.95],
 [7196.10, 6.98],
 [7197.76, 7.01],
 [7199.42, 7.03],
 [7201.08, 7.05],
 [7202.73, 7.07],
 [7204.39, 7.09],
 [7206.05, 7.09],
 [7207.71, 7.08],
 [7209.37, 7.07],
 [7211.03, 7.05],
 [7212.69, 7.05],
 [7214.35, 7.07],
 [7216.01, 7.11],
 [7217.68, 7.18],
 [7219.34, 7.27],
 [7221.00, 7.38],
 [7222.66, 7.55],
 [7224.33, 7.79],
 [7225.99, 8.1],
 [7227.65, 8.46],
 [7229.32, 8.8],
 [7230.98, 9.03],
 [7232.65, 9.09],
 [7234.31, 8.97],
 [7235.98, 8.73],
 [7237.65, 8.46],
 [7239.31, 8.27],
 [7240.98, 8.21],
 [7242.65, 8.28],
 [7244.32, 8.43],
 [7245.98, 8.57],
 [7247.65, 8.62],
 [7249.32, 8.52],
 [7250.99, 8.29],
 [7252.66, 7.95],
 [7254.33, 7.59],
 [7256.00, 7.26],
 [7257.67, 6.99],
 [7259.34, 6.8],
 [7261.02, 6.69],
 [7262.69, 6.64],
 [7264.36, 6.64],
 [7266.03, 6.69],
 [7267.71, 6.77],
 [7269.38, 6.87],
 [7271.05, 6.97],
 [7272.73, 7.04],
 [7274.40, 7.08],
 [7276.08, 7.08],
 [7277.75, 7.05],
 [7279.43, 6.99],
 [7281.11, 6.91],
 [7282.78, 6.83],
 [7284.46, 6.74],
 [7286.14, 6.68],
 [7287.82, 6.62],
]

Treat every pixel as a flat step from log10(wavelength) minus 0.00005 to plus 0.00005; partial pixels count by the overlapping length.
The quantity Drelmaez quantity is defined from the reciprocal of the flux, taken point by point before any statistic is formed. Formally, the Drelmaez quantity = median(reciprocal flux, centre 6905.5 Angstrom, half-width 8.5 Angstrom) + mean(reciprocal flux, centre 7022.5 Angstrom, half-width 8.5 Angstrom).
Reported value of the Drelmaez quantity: 0.27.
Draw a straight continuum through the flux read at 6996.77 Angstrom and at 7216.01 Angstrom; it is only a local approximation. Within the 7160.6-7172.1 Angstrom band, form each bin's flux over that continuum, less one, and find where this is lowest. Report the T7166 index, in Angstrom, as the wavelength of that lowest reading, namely 7163.04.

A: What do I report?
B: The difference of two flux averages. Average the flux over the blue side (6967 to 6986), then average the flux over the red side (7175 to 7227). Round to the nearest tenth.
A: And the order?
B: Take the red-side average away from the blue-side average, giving 0.1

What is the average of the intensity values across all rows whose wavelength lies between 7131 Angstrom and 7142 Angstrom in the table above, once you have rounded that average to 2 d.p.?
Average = 7.40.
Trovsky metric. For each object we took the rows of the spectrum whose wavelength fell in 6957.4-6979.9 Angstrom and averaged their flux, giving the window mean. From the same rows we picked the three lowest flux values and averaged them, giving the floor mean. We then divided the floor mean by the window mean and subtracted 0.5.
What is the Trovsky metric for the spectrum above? 0.474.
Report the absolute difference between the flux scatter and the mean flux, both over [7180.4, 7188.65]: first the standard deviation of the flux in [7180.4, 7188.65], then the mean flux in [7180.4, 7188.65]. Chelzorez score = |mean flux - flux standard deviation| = 6.86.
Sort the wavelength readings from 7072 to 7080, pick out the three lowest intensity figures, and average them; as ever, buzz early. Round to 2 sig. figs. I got 8.6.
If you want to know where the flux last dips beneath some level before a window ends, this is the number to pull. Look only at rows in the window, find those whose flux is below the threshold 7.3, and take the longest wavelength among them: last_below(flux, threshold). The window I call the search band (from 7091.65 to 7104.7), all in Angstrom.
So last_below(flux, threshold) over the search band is 7103.91 Angstrom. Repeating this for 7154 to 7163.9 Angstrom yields 7163.04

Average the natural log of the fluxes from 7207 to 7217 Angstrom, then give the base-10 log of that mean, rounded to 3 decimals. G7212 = 0.291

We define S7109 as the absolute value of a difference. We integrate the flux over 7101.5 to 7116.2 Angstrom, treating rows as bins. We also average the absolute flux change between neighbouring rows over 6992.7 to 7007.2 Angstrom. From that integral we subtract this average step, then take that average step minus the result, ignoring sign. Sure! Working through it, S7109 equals 104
